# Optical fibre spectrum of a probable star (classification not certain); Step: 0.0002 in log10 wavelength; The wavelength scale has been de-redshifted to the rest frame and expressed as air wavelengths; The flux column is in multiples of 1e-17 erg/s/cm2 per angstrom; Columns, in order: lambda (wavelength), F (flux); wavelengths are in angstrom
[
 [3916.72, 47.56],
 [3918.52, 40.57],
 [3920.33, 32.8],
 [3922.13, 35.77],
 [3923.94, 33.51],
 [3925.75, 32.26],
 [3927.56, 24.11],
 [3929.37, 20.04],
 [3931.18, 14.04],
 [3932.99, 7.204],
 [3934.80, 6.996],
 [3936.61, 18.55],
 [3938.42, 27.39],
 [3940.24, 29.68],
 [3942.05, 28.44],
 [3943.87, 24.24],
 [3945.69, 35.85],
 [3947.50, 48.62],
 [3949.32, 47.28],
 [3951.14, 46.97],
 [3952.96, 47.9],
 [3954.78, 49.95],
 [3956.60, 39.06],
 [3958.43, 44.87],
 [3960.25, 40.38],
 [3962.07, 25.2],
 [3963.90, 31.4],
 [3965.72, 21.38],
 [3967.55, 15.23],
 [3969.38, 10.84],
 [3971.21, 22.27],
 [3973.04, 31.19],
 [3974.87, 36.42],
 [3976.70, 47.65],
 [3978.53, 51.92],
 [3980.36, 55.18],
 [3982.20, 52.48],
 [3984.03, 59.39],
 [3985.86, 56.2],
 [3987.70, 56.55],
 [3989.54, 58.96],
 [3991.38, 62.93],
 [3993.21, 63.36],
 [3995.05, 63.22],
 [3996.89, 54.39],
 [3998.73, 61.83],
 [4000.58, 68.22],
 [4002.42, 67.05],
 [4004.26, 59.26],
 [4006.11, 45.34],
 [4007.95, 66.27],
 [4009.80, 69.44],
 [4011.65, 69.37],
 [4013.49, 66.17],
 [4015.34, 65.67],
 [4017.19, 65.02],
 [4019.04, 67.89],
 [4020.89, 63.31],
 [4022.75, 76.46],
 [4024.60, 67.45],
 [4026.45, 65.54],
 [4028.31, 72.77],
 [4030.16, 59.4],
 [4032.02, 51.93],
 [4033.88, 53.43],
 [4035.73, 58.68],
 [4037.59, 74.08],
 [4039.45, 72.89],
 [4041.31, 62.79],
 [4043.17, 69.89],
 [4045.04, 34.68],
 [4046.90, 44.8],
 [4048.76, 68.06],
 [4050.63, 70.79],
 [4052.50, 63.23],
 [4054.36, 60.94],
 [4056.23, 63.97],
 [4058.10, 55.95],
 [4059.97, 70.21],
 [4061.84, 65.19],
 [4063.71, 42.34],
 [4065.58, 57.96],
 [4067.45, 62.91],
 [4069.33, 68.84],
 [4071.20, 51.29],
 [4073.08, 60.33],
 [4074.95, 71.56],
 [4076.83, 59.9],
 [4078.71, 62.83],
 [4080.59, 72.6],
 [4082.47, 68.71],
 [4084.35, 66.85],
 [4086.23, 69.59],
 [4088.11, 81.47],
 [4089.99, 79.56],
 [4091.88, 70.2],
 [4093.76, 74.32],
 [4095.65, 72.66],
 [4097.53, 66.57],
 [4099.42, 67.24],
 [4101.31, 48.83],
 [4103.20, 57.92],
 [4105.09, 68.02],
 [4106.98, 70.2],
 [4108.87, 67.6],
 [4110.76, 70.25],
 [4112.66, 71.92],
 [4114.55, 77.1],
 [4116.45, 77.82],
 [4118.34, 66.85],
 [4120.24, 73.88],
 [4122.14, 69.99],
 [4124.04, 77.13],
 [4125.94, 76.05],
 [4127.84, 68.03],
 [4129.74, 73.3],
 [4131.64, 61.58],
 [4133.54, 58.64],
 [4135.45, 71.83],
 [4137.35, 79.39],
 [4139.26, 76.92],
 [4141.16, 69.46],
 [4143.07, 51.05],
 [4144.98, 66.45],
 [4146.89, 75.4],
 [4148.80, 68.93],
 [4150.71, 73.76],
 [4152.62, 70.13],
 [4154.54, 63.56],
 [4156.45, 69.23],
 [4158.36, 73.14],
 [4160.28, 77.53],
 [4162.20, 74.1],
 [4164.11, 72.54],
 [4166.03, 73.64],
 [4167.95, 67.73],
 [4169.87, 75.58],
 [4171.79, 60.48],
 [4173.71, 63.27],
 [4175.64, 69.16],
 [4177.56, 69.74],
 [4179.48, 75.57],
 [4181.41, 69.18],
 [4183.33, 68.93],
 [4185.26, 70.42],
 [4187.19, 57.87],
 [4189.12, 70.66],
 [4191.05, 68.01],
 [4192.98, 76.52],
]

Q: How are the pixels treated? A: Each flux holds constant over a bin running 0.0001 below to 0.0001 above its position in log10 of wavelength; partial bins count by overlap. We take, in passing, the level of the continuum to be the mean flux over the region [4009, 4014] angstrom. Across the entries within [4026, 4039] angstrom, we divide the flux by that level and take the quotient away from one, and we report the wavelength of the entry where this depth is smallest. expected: 4037.59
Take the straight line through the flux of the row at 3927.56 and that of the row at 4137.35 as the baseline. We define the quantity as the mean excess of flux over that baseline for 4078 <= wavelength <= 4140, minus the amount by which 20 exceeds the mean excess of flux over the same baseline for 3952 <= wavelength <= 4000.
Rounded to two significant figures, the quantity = -14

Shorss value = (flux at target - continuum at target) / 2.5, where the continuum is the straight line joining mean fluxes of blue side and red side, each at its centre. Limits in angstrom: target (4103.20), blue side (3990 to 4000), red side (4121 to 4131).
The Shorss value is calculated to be -5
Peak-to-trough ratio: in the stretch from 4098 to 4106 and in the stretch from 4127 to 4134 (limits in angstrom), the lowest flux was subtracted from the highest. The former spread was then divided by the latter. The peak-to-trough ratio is 1.3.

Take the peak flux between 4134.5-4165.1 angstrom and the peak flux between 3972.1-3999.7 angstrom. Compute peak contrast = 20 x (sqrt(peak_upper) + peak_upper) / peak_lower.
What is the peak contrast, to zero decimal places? 28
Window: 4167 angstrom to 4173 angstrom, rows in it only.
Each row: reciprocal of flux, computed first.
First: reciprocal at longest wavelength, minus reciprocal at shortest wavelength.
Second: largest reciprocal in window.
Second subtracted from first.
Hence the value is -0.015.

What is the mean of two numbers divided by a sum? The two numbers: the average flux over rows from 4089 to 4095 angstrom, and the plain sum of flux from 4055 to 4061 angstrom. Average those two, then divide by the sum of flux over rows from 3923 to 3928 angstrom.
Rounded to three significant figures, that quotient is 1.47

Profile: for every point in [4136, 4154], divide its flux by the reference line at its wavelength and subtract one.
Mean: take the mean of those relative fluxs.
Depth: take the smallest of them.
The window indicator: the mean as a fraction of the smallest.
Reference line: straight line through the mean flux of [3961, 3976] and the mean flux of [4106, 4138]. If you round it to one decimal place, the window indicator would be 0.3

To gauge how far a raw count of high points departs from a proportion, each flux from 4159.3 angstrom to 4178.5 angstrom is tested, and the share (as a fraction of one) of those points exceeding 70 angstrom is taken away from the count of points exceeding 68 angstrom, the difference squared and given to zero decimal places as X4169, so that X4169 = 42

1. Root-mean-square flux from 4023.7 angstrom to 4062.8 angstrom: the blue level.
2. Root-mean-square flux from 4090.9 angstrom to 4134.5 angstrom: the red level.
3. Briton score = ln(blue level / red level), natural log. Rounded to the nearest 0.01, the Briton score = -0.10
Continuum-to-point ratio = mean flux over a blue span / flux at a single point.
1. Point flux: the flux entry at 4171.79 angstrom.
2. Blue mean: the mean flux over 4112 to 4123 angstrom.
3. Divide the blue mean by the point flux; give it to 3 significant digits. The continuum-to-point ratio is 1.21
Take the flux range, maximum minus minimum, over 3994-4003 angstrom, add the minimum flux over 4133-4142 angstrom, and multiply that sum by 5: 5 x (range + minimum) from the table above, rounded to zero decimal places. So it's 362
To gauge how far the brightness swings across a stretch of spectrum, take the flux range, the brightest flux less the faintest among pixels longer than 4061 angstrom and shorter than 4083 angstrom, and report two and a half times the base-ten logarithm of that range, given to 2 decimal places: 3.70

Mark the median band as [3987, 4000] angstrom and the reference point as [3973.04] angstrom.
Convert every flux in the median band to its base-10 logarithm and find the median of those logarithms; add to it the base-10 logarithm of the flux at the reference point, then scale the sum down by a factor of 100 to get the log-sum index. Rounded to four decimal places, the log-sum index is 0.0329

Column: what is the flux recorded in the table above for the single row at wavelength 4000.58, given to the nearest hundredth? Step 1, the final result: 68.22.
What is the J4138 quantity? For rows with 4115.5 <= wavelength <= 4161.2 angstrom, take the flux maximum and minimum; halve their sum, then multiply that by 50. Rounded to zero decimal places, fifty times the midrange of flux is 3261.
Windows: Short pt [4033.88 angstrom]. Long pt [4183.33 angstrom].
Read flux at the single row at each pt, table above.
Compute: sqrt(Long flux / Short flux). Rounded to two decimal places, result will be 1.14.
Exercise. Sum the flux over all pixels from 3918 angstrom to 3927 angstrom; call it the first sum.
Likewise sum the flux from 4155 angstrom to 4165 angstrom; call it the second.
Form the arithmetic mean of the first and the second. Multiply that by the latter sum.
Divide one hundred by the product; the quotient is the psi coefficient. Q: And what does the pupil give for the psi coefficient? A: 0.0010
